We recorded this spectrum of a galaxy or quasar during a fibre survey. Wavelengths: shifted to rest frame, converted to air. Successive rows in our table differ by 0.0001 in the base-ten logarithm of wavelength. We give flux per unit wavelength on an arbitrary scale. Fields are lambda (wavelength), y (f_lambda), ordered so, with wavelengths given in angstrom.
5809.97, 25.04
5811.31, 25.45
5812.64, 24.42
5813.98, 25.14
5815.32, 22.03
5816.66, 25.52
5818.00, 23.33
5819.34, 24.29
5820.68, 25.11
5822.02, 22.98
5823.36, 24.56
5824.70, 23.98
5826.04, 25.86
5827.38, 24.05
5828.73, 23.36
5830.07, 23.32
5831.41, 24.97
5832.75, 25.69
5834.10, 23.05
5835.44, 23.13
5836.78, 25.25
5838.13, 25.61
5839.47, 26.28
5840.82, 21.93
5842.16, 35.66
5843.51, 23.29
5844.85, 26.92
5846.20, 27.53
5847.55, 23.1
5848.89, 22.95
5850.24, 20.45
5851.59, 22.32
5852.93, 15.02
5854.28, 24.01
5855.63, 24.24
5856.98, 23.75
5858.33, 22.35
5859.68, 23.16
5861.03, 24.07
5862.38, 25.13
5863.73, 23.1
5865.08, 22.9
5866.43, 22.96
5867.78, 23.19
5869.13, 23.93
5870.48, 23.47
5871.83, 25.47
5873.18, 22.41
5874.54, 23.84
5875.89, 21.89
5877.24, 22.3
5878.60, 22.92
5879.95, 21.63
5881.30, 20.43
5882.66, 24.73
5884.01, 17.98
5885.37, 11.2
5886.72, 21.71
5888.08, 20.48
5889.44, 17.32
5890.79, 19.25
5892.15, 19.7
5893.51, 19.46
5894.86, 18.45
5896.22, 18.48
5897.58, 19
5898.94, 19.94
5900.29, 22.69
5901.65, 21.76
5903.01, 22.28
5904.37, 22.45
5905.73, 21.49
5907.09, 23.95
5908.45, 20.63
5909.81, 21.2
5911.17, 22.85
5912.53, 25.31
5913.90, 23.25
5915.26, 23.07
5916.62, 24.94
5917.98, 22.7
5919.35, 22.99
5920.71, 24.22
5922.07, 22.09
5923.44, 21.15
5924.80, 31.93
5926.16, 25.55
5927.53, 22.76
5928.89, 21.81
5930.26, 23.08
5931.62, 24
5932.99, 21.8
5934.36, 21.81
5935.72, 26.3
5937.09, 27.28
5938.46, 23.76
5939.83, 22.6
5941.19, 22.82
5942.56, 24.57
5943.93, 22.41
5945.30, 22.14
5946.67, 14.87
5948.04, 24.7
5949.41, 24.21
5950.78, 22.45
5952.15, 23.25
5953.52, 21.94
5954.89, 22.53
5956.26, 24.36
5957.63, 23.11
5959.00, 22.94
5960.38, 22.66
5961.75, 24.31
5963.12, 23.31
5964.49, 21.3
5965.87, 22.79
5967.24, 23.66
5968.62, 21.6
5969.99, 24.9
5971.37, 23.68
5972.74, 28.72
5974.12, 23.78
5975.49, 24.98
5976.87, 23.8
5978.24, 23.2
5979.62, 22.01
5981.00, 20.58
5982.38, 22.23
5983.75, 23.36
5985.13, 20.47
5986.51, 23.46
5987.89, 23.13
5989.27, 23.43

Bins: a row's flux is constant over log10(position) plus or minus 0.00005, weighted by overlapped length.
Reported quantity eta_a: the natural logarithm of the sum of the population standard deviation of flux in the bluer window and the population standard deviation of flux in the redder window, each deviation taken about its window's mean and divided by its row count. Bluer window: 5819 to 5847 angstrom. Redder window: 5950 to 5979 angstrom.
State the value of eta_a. 1.45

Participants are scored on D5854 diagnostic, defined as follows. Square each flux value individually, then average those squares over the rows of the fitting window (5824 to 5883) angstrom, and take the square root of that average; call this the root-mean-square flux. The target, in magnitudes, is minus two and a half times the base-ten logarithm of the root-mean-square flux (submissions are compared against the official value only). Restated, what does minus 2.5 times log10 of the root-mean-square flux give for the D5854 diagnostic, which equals -3.447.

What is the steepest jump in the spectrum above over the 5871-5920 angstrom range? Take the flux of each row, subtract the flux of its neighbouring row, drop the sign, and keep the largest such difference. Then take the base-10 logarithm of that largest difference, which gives 1.0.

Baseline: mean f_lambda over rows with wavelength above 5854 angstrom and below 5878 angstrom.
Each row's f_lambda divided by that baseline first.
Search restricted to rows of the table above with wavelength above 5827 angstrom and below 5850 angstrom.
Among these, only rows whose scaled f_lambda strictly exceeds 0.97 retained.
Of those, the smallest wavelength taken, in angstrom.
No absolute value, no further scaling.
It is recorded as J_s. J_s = 5827.38 angstrom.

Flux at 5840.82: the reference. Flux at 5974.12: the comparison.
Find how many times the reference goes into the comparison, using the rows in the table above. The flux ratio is 1.08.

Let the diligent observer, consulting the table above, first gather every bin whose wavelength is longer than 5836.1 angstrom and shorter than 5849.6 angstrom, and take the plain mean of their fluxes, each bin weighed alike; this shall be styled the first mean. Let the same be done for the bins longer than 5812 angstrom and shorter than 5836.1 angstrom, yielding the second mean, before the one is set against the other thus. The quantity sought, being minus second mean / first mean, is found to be -0.93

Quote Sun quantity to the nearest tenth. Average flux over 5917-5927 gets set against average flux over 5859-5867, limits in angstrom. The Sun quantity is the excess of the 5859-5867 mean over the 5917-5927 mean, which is -0.8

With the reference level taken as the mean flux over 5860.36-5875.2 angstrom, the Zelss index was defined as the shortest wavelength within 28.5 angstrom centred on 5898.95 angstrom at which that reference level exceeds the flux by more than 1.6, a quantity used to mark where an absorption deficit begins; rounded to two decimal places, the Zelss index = 5885.37 angstrom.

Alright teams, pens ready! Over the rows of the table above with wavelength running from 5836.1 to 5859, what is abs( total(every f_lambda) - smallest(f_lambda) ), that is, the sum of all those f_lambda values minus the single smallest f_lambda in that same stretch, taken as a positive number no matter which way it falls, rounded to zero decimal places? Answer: 396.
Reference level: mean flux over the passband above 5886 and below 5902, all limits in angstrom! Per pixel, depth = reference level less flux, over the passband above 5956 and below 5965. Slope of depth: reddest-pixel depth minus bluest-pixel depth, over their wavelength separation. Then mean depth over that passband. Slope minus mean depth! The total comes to 3.7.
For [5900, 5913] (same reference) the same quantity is 2.4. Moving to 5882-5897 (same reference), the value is -0.4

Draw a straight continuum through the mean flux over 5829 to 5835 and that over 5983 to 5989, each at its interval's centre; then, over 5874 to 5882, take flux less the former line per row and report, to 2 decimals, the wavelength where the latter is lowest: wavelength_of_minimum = 5881.30 angstrom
